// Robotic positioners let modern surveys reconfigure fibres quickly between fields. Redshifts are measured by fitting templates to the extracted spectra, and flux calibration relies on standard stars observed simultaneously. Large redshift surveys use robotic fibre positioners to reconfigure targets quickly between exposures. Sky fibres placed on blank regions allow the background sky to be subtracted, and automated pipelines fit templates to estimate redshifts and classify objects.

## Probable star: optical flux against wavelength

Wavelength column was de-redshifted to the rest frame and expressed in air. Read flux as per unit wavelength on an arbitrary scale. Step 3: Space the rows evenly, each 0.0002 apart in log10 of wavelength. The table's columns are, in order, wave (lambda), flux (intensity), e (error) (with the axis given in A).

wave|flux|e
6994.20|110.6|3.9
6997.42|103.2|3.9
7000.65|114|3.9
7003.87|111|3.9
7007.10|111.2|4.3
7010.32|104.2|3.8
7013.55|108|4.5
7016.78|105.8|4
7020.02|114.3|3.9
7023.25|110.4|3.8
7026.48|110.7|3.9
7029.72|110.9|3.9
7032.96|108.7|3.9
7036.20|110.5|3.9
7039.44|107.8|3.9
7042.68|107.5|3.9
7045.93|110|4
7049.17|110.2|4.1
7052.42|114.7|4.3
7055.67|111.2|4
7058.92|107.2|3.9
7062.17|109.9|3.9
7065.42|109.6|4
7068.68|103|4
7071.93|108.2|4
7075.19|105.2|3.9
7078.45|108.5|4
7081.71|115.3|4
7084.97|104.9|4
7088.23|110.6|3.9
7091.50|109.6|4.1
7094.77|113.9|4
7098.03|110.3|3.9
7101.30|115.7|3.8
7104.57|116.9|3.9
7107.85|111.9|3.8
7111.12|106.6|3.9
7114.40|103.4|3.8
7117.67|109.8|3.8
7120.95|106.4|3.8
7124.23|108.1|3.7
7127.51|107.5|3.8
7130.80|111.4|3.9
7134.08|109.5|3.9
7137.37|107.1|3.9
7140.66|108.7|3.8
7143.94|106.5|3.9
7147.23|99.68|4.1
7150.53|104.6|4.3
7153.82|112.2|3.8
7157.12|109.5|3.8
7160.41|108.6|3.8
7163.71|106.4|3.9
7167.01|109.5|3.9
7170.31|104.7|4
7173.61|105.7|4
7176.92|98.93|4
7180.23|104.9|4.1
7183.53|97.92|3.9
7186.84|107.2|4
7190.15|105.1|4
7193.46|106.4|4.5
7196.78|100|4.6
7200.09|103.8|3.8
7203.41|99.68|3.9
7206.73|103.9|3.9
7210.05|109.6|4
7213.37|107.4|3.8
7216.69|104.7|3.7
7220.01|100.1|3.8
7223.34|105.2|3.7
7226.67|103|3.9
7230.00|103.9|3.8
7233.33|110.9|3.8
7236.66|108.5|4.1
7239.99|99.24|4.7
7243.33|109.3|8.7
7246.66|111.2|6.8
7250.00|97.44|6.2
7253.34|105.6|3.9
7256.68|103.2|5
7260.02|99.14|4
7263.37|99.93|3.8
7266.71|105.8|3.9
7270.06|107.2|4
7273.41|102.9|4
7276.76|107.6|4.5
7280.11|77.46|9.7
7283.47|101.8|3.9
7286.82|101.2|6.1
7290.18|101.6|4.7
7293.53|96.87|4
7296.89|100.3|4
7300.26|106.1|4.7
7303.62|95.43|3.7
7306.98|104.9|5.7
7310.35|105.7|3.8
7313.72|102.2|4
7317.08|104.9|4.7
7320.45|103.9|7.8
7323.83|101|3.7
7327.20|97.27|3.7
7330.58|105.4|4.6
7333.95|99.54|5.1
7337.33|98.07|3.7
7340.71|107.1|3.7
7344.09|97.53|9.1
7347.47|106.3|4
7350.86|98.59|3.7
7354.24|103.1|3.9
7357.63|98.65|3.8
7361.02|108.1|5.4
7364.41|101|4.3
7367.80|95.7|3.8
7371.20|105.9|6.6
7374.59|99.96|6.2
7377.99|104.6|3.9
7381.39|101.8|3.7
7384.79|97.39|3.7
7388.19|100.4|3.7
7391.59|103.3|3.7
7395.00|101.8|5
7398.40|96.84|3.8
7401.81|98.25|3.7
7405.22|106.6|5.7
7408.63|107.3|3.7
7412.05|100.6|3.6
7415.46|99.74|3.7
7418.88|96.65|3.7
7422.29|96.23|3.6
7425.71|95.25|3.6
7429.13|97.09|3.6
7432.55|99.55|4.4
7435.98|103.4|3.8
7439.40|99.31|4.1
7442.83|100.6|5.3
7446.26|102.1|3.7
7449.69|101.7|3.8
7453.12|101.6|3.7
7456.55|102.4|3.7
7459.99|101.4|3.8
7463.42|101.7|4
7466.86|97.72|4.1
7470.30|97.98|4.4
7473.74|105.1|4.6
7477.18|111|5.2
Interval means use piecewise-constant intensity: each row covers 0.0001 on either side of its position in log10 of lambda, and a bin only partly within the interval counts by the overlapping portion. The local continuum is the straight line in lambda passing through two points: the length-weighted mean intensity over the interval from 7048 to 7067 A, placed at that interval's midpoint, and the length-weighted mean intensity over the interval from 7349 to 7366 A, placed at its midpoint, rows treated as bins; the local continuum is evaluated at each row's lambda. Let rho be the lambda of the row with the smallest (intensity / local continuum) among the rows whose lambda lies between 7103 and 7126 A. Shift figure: 7114.40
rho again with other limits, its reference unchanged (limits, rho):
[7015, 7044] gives 7016.78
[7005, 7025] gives 7010.32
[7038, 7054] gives 7042.68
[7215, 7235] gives 7220.01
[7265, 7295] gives 7280.11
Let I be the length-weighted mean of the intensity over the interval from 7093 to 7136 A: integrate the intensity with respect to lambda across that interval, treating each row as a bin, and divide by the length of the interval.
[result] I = 110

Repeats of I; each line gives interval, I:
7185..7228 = 104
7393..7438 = 100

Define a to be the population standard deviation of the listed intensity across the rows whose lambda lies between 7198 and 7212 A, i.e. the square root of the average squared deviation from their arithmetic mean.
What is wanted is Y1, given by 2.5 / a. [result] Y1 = 0.71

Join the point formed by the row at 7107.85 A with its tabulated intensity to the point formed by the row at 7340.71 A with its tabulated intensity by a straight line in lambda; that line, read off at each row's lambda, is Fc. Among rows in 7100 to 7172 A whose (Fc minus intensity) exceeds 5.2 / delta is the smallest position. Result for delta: 7111.12 A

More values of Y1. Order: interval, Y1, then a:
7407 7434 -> 0.70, 3.59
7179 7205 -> 0.77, 3.23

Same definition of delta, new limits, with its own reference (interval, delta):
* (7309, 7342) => 7313.72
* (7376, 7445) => 7384.79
